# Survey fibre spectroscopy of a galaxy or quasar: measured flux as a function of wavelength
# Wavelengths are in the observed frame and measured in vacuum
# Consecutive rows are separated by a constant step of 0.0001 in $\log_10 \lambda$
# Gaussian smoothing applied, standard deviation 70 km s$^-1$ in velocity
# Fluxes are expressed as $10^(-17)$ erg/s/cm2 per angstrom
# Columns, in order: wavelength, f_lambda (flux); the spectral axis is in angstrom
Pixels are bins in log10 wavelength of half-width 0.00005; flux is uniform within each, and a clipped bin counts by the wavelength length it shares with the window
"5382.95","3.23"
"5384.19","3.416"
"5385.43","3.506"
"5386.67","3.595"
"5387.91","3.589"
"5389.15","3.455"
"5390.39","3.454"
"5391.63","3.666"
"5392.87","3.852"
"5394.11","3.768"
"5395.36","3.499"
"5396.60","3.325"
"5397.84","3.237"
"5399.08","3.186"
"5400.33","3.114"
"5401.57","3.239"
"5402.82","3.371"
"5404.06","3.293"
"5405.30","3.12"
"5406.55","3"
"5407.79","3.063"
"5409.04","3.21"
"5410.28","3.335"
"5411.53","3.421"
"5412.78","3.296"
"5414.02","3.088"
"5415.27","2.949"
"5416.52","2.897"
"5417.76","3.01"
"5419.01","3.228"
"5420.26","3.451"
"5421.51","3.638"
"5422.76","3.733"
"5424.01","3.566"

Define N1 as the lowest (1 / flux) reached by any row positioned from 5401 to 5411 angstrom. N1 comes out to 0.297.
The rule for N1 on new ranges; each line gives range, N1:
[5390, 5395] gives 0.260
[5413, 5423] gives 0.268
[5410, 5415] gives 0.292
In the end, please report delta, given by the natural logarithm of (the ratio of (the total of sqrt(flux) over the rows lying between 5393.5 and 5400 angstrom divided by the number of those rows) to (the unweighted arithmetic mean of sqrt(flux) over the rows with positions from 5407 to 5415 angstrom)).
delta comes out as 0.02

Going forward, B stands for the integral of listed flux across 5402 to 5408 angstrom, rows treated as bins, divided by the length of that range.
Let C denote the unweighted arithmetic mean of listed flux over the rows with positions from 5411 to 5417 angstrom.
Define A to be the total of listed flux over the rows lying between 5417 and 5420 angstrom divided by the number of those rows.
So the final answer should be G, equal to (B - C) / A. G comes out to 0.02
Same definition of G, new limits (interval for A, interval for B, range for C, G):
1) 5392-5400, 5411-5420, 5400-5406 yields -0.03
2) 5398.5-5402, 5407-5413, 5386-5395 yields -0.12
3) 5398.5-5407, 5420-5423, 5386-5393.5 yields 0.00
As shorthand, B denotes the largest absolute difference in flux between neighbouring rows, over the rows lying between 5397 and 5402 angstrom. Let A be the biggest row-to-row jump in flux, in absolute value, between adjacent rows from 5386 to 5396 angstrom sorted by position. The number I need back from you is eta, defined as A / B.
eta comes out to 2.15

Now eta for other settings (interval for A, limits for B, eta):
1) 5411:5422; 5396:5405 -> 1.69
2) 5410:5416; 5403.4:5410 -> 1.20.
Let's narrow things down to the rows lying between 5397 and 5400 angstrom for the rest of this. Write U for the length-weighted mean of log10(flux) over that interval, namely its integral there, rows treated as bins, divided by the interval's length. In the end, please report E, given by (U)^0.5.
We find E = 0.712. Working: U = 0.506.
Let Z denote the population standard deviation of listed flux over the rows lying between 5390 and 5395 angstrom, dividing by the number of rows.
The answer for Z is 0.15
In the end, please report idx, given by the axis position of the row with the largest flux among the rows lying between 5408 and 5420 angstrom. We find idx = 5411.53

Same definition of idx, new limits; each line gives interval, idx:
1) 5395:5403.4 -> 5395.36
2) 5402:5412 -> 5411.53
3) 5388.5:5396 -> 5392.87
